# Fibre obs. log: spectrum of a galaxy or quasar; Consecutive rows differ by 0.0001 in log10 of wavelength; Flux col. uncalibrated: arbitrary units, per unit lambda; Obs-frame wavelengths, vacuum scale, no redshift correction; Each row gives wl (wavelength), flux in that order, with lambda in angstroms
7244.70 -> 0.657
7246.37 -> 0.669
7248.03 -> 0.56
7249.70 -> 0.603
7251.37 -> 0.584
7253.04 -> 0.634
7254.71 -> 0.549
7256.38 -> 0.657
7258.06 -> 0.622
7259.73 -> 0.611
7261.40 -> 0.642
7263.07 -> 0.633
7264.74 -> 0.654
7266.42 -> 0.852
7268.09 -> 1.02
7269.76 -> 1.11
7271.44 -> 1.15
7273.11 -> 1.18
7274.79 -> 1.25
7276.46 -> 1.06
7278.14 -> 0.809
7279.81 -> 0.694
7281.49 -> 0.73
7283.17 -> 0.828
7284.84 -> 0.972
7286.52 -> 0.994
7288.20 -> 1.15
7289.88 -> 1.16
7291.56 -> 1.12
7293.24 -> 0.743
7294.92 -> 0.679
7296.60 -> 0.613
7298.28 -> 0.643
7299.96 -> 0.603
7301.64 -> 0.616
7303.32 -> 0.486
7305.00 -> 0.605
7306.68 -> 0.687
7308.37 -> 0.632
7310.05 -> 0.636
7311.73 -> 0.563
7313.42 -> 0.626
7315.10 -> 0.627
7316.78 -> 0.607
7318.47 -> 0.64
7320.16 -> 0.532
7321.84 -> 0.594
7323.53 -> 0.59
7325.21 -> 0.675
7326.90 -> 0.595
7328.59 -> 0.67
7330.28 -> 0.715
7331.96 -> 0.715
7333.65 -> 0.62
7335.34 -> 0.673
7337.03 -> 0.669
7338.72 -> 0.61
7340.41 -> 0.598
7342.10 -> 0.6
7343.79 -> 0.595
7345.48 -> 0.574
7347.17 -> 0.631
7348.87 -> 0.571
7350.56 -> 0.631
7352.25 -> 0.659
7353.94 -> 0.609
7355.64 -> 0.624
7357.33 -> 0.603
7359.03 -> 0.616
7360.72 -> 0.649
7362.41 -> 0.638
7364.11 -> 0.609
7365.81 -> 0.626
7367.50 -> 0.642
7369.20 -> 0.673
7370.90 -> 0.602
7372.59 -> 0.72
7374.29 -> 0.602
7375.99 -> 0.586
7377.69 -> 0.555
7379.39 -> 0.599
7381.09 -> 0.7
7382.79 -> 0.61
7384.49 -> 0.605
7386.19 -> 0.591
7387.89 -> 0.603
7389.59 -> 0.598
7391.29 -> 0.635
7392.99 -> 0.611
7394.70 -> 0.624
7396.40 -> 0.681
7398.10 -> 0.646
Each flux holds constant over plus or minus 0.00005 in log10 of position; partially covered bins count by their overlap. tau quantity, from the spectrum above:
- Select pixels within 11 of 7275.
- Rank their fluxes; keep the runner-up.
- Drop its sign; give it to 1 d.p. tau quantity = 1.2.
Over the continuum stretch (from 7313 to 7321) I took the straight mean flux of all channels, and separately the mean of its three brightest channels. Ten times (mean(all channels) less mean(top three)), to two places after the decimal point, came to -0.25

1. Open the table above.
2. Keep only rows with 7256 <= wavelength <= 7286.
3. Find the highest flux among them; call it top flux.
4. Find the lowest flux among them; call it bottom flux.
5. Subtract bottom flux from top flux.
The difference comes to 0.64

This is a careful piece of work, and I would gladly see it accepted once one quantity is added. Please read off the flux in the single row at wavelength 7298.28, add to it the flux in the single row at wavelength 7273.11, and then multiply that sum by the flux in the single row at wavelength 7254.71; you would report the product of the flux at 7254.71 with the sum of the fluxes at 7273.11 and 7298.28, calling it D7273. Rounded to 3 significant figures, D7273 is 1.00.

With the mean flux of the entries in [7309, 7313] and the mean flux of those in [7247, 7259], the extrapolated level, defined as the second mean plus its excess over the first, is 0.60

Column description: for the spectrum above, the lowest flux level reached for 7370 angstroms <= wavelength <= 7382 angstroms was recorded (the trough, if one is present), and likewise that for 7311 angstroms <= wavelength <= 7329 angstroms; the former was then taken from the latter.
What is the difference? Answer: -0.023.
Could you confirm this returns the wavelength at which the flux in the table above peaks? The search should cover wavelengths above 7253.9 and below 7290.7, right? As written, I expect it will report 7274.79 angstroms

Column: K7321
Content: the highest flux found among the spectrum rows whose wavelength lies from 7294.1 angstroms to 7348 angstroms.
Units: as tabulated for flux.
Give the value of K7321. 0.715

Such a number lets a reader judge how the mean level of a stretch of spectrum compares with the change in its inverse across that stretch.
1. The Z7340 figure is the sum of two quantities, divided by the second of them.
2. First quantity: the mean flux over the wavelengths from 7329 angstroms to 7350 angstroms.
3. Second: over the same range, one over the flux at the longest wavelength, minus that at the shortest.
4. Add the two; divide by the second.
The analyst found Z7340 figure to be 2.8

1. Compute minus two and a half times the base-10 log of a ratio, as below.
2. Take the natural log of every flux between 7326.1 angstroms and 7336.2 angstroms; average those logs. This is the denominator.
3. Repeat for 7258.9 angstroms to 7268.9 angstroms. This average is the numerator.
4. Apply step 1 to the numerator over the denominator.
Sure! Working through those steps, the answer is 0.25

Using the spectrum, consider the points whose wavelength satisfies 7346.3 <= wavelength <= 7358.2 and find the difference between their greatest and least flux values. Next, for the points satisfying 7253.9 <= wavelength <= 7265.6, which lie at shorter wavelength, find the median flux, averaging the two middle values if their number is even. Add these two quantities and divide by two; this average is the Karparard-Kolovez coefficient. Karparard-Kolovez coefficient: 0.36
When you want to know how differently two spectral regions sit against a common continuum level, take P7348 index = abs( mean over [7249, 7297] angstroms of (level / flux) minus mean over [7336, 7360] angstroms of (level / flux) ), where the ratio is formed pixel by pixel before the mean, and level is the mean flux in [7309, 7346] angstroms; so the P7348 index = 0.22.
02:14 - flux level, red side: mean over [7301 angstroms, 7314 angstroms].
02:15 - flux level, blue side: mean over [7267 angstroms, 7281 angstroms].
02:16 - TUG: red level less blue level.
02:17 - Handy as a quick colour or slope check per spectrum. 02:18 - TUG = -0.4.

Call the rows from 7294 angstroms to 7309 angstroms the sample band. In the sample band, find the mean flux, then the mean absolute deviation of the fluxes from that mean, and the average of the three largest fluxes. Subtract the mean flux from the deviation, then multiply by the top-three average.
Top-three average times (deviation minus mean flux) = -0.389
